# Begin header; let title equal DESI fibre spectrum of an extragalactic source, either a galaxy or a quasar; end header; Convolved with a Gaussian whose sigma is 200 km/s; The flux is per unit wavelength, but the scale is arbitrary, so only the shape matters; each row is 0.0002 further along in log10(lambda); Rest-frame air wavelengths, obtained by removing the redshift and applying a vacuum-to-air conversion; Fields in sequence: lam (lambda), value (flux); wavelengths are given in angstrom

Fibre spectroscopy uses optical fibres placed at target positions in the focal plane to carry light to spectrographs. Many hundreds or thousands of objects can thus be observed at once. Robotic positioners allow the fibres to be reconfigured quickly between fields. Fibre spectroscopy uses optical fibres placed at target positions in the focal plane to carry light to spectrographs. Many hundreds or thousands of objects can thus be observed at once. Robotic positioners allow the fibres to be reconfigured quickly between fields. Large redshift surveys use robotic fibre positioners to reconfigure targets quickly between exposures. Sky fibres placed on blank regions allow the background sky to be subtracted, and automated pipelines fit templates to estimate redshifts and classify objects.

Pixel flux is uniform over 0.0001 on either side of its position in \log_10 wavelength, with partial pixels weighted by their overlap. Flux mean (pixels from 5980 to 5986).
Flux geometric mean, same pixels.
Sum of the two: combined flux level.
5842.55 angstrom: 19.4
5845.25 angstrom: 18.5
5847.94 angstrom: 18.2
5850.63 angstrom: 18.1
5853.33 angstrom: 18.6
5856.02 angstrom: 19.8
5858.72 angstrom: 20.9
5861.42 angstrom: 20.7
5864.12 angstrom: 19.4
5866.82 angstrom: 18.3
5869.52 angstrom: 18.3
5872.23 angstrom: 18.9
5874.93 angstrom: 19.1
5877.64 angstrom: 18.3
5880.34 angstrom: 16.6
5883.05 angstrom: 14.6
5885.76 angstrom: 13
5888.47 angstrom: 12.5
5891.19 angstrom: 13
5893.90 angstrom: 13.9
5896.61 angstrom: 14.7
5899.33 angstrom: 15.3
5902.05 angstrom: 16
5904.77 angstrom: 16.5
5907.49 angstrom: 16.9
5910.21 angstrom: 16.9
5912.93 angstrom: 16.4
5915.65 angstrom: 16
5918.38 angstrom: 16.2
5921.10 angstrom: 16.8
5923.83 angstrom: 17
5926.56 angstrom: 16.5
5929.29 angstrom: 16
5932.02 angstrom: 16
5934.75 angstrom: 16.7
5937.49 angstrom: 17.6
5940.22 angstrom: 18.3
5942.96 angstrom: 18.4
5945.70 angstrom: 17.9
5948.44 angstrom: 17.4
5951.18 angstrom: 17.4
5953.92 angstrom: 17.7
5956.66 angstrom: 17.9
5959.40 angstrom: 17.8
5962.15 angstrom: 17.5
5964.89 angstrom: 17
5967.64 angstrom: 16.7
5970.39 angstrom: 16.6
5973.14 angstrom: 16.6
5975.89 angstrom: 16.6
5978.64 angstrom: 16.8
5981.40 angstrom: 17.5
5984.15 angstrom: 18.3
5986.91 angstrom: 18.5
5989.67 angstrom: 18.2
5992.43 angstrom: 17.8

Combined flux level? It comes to 35.8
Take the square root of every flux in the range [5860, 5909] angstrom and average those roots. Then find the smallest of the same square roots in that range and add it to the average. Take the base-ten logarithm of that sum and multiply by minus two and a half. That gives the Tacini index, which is -2.20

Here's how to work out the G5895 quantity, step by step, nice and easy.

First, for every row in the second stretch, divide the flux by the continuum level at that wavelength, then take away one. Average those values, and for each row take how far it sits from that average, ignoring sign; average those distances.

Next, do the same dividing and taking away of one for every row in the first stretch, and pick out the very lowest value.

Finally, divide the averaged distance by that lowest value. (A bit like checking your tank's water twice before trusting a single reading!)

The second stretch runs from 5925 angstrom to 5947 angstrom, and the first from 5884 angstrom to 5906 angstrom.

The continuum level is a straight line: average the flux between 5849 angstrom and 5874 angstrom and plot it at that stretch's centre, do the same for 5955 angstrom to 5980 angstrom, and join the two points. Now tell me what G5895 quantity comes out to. -0.17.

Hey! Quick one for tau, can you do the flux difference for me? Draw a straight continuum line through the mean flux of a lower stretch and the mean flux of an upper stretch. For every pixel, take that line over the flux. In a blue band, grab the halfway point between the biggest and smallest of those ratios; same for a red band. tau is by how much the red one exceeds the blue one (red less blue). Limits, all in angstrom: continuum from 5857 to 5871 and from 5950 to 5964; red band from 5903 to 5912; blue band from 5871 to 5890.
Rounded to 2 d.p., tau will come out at -0.15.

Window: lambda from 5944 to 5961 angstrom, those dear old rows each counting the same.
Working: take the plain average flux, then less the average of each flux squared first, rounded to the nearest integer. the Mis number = -295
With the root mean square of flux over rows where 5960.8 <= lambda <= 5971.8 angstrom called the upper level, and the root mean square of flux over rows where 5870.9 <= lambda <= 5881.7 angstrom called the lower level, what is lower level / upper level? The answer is 1.08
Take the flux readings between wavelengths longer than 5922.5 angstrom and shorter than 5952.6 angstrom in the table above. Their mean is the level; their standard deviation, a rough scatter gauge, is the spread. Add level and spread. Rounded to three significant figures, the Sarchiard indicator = 18.0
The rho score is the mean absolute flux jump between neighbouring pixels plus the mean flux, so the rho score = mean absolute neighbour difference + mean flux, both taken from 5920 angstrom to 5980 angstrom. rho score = 17.5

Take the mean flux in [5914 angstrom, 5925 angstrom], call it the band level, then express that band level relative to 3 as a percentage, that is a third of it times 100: 550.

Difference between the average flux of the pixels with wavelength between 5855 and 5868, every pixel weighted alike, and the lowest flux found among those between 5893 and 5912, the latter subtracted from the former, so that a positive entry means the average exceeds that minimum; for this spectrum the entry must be 5.9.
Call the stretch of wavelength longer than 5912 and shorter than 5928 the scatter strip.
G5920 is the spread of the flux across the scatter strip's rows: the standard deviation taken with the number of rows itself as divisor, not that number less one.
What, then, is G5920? 0.34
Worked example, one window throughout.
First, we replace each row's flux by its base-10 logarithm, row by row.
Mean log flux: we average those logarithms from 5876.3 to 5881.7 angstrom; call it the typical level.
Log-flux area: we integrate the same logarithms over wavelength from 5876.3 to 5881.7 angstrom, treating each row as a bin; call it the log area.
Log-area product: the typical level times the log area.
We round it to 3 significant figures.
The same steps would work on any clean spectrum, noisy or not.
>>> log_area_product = 8.34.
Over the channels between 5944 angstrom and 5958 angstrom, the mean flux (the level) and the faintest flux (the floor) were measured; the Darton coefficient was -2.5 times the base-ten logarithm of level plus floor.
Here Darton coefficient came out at -3.86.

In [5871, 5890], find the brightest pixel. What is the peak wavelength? 5874.93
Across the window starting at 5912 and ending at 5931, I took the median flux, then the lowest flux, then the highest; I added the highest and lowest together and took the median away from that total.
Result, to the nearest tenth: 16.6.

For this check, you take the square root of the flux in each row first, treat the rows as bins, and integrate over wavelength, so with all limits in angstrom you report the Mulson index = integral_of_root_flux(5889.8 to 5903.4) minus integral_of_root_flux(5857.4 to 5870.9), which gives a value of -8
